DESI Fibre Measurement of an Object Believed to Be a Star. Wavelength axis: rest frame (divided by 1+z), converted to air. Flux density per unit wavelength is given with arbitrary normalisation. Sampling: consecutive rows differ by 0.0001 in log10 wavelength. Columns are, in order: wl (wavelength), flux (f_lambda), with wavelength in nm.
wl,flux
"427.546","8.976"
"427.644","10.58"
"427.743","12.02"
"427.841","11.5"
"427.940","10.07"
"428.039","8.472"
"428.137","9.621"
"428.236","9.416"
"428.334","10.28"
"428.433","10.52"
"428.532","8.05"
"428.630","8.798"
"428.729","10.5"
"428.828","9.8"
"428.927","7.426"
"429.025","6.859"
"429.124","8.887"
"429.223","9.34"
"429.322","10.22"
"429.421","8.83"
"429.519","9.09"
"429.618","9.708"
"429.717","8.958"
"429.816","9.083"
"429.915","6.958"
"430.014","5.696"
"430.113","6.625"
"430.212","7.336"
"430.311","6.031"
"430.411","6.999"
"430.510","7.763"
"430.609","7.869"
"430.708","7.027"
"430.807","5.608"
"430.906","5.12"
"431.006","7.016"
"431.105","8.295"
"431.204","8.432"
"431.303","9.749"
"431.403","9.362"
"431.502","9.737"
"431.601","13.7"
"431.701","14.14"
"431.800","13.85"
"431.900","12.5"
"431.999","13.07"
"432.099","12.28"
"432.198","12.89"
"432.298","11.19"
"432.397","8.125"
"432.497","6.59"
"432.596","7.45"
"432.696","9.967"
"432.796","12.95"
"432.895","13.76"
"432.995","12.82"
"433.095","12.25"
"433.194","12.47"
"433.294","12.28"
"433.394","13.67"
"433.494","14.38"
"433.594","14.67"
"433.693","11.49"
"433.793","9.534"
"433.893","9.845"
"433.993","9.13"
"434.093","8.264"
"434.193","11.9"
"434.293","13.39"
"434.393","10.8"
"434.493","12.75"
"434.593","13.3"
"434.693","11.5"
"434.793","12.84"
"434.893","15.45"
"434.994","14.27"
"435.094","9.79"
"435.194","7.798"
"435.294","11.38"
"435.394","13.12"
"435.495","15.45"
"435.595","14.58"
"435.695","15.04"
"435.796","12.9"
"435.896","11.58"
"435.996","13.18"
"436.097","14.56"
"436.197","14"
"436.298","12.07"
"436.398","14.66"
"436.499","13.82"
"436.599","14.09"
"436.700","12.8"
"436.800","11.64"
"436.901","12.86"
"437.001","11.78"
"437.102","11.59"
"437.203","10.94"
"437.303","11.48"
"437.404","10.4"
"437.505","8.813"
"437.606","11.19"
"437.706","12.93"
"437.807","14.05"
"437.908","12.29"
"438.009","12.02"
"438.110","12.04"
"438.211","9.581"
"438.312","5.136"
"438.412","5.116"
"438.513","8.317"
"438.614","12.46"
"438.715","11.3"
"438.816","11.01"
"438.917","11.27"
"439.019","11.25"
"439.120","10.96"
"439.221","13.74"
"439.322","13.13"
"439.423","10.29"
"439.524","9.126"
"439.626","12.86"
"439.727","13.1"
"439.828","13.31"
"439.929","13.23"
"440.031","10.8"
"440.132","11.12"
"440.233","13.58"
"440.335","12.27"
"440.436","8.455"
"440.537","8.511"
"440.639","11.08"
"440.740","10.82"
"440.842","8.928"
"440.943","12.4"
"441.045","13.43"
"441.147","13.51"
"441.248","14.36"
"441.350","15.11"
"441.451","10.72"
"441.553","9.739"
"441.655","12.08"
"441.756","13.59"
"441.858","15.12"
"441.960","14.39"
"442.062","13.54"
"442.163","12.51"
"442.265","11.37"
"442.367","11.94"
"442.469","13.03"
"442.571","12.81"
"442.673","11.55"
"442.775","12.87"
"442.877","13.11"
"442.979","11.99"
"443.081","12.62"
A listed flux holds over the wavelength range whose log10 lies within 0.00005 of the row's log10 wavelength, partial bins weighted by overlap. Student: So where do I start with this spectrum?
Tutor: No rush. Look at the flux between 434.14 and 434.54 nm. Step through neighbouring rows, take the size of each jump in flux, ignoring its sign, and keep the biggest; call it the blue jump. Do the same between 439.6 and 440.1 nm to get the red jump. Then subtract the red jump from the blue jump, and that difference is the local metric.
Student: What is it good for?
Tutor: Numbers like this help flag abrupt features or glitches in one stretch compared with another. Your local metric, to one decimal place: 0.2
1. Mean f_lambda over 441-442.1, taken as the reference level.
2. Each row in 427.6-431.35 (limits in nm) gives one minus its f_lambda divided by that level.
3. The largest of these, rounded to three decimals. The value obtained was 0.613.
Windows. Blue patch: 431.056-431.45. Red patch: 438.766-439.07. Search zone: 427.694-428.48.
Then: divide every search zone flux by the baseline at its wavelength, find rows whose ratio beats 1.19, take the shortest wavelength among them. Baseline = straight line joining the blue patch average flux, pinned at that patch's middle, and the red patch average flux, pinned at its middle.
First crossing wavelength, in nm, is 427.743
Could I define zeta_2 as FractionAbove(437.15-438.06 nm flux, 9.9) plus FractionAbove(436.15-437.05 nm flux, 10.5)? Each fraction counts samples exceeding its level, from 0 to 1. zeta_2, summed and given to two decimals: 1.89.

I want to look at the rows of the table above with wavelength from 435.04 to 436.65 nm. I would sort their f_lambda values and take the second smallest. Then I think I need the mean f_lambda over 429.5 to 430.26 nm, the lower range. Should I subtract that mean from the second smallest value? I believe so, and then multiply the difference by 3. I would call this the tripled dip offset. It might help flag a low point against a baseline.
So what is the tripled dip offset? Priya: 6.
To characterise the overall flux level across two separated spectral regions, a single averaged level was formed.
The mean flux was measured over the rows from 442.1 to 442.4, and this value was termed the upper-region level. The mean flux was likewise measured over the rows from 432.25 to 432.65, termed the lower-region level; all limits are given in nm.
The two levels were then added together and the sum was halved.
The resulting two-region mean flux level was 10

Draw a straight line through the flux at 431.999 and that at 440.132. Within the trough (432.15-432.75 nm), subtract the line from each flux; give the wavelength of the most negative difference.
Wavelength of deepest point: 432.497 nm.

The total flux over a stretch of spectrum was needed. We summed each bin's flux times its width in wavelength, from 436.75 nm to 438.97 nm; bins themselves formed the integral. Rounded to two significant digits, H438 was 24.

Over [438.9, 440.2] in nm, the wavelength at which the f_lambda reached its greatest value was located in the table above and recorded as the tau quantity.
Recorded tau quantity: 439.221 nm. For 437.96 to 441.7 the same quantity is 441.350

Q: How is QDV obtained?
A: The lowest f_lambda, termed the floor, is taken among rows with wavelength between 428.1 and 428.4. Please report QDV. 9.416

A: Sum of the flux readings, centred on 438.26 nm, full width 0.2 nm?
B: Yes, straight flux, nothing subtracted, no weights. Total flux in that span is 15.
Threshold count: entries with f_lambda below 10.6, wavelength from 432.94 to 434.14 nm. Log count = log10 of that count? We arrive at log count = 0.60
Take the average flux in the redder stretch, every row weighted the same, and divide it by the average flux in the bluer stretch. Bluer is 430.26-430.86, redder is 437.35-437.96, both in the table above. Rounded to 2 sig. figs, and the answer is 1.7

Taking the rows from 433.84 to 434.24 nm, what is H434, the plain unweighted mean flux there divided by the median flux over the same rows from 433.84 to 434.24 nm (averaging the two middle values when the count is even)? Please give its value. 1.03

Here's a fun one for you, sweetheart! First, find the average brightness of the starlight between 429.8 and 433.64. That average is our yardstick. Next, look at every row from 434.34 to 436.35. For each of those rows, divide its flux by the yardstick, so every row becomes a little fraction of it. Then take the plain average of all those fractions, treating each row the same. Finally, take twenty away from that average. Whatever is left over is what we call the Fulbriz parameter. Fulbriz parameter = -18.7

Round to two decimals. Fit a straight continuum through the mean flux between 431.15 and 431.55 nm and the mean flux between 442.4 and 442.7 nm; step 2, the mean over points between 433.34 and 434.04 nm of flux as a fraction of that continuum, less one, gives 0.19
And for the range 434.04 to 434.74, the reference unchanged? 0.15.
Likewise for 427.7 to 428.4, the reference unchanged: 0.22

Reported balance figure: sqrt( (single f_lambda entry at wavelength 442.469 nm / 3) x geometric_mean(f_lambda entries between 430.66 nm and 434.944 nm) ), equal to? 6.8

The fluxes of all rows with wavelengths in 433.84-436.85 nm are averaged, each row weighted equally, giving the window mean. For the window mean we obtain 12.5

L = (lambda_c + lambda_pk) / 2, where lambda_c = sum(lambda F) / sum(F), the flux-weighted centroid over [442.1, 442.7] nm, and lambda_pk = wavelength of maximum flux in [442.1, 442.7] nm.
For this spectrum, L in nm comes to 442.44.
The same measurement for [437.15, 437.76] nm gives 437.58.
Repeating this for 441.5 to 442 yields 441.82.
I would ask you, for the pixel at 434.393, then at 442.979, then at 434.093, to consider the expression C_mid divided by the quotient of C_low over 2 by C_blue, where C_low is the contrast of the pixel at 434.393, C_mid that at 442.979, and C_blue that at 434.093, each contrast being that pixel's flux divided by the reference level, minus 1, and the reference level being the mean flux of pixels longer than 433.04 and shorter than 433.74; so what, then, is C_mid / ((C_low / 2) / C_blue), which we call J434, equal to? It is -0.34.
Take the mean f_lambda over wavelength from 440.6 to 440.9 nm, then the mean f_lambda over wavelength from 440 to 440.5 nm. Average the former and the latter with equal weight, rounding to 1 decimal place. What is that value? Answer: 10.8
